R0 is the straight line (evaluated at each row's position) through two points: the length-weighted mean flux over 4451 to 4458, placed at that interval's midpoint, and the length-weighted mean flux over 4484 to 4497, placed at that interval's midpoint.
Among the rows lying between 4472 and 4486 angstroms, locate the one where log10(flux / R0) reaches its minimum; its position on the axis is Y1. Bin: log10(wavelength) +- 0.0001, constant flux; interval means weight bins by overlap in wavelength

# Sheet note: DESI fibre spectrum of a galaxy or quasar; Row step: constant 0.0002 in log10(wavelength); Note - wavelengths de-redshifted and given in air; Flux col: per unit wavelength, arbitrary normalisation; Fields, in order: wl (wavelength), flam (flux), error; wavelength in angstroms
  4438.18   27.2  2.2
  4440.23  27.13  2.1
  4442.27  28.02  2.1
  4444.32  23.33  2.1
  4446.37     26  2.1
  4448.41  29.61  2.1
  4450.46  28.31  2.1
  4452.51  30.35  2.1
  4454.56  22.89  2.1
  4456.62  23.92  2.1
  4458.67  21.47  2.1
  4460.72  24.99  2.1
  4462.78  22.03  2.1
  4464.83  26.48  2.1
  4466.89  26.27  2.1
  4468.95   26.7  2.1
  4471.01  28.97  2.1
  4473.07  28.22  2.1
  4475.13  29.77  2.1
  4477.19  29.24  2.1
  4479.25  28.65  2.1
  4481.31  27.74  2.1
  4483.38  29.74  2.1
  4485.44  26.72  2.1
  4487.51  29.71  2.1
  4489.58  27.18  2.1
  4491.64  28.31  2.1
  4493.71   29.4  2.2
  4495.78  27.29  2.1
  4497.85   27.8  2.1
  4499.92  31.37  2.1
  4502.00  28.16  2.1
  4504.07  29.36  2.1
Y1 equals 4485.44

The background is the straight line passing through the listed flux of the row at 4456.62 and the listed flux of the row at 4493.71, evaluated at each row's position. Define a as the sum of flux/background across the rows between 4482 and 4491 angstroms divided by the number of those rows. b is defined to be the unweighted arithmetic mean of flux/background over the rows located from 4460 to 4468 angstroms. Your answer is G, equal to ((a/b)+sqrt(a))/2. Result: 1.00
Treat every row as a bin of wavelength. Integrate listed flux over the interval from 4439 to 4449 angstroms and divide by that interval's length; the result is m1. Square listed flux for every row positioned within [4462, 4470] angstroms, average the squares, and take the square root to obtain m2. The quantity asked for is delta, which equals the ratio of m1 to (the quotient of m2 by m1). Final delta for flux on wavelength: 28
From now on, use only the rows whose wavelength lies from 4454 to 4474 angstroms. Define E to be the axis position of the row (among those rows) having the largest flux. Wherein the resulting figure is 4471.01 angstroms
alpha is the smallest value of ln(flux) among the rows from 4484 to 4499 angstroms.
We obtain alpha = 3.29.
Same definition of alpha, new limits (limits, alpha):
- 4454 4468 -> 3.07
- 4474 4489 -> 3.29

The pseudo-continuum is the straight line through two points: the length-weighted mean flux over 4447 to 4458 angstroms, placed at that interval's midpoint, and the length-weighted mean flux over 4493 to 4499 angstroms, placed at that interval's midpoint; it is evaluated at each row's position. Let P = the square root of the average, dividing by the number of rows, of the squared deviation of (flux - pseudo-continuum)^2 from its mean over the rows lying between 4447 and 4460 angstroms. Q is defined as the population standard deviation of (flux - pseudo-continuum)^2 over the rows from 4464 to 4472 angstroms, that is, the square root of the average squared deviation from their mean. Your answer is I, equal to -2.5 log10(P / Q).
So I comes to -3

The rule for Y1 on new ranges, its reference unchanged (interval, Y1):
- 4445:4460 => 4458.67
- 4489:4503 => 4495.78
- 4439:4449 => 4444.32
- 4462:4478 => 4462.78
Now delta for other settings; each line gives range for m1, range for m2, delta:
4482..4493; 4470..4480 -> 28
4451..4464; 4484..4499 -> 21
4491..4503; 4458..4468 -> 34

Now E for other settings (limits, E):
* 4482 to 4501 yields 4499.92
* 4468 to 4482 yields 4475.13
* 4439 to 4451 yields 4448.41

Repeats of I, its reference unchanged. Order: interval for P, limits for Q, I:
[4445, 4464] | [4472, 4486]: -2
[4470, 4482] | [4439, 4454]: 1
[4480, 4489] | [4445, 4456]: 1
